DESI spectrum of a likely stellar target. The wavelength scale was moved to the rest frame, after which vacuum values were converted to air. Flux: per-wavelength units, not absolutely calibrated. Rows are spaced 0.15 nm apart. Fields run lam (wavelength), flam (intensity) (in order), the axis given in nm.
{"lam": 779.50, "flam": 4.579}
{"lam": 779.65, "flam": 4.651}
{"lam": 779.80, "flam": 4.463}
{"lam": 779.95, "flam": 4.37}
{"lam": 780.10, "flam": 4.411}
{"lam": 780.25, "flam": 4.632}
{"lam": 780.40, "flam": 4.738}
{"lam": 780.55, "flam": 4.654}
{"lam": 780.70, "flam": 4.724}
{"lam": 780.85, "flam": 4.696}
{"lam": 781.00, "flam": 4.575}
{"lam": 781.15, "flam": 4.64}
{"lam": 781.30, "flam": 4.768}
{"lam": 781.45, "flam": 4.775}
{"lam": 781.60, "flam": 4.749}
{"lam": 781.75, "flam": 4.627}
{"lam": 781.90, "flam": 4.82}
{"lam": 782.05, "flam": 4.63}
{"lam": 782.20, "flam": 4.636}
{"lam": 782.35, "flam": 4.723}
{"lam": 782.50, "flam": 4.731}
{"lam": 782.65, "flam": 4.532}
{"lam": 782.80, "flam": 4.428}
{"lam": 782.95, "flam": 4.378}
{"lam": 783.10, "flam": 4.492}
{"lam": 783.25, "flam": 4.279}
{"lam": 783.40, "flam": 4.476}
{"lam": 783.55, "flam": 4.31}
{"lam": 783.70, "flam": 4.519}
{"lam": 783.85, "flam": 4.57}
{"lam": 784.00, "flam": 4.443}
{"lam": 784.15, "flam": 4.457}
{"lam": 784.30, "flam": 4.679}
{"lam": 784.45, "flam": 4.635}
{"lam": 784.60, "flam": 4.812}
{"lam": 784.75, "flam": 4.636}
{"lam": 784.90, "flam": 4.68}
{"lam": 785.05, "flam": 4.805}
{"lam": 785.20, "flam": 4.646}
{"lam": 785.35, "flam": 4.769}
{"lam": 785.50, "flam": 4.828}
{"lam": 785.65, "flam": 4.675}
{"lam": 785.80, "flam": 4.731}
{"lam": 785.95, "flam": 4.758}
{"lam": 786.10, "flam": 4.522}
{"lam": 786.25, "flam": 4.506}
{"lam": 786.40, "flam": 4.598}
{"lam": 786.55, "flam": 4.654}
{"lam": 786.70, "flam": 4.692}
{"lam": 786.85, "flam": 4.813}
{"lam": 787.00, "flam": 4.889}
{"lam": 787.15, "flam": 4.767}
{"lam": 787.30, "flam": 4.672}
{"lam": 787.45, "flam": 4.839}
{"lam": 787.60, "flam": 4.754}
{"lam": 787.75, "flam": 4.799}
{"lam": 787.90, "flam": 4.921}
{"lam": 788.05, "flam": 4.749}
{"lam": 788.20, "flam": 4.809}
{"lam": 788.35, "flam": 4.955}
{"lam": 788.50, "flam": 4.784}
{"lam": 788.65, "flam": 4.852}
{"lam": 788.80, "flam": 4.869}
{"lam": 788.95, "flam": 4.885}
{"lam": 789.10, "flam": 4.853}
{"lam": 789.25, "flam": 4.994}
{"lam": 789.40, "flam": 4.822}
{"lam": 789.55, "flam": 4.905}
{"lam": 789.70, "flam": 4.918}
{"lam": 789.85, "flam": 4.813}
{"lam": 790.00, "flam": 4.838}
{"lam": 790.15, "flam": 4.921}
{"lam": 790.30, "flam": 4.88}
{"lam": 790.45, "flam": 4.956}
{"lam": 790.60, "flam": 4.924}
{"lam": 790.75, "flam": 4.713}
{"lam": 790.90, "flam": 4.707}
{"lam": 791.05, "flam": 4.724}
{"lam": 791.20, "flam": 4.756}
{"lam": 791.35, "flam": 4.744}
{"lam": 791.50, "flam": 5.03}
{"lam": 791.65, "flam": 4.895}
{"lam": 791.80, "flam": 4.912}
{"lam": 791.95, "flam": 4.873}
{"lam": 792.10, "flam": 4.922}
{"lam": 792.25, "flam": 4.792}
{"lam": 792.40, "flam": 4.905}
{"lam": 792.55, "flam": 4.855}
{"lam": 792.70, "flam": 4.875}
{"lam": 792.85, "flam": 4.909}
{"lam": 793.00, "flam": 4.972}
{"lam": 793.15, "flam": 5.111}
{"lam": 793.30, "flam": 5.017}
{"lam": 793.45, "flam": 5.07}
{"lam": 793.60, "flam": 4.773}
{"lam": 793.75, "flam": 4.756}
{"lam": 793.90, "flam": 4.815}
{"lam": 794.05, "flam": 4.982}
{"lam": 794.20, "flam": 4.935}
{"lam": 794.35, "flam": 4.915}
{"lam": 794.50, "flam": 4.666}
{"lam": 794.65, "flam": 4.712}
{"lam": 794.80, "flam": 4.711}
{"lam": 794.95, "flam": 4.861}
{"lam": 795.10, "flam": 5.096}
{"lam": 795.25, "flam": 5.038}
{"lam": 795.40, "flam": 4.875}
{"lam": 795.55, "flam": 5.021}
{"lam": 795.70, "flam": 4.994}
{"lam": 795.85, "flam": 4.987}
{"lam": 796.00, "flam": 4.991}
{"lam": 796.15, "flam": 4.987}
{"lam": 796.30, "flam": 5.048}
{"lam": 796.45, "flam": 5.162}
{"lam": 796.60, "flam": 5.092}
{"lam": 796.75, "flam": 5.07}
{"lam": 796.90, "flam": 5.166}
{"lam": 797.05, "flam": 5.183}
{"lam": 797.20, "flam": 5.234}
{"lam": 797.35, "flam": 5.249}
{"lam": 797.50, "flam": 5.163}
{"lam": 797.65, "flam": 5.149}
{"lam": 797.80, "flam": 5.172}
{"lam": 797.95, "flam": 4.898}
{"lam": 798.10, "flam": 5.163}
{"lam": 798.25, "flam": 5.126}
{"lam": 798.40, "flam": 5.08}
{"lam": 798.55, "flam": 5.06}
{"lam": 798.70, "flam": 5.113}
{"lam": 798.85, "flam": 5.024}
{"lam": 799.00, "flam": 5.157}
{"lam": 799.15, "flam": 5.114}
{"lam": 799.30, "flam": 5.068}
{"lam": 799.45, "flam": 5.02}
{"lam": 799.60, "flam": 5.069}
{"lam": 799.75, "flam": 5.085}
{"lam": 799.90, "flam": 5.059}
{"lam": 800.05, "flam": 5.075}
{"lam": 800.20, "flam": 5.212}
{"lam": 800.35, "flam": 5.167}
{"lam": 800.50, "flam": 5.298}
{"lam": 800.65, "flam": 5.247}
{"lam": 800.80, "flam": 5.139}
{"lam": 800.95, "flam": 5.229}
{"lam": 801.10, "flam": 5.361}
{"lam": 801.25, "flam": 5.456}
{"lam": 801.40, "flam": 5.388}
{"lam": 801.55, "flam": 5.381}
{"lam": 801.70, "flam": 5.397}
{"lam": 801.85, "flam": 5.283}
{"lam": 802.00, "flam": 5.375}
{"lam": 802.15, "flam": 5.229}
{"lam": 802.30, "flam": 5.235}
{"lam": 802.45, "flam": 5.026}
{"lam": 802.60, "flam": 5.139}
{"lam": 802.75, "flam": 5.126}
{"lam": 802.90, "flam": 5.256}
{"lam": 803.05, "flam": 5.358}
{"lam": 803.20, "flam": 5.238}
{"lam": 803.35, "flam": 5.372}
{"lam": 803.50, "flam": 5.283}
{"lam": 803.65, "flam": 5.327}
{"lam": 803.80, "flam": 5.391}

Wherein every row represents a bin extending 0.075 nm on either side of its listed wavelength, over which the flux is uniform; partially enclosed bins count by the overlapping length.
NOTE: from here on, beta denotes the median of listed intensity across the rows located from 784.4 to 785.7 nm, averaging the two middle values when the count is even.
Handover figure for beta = 4.68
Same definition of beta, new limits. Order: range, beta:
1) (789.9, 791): 4.88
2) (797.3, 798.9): 5.13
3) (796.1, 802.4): 5.16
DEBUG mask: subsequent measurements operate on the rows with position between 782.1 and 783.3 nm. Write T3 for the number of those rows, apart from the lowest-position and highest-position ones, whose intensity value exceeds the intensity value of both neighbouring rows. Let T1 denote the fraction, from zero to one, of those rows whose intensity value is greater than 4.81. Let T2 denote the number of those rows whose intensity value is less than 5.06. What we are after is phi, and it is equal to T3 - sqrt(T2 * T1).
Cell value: 2.0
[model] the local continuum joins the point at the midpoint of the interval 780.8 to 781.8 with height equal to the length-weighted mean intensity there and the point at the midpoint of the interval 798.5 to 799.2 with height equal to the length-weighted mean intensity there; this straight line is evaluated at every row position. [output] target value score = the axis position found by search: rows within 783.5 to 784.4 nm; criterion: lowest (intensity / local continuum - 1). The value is 783.55 nm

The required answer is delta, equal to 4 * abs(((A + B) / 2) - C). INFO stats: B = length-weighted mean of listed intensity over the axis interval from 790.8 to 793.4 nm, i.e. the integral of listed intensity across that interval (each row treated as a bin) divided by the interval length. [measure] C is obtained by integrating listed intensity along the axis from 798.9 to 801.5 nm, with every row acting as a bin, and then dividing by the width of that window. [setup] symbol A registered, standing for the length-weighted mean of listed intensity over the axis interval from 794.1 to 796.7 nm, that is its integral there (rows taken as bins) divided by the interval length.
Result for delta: 1.1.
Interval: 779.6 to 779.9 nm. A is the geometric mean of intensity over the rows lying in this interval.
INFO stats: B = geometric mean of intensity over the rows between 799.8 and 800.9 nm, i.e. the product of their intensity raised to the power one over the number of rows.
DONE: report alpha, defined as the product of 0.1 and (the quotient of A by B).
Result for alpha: 0.088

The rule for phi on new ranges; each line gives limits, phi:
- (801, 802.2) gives 3.0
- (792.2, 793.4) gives -0.5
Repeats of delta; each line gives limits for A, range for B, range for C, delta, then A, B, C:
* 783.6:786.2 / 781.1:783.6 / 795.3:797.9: 1.9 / 4.65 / 4.59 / 5.1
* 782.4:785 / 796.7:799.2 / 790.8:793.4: 0.2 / 4.54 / 5.13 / 4.9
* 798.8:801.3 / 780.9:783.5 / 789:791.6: 0.1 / 5.16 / 4.60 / 4.9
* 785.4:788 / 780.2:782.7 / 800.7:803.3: 2.3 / 4.73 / 4.69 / 5.3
